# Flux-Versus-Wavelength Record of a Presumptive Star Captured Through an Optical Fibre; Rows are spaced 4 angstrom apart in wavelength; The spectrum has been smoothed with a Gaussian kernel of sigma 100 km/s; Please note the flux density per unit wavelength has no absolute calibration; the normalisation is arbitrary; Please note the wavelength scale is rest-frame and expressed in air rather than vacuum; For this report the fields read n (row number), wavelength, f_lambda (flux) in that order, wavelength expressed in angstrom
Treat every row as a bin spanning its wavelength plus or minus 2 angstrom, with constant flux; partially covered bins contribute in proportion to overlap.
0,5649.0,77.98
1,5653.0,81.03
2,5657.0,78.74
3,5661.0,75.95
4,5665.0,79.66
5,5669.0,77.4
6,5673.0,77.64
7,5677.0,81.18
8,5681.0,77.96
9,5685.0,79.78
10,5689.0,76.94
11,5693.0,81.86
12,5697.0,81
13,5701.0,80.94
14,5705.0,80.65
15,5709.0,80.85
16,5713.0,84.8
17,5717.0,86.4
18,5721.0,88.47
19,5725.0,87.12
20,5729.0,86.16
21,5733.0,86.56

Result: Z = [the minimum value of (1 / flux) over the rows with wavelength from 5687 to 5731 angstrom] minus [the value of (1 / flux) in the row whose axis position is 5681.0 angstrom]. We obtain -0.0015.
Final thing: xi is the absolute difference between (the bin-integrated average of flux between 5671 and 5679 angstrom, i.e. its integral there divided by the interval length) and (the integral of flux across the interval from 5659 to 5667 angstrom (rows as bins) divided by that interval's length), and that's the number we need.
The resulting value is 1.6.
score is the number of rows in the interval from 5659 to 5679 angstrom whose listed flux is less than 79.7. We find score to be 4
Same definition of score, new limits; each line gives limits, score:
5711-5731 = 0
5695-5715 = 0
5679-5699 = 2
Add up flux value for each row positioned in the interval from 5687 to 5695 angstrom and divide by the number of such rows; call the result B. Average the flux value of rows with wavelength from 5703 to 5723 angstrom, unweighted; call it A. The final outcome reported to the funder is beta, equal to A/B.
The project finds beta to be 1.06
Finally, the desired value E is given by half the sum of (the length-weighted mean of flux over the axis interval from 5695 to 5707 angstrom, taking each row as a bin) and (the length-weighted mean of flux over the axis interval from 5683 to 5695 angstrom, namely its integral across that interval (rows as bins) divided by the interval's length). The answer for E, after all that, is 80.2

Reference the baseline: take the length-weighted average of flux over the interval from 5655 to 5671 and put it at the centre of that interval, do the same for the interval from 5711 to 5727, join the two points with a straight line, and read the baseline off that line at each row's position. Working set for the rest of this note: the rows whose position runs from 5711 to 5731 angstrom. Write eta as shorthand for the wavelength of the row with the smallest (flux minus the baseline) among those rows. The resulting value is 5729.0 angstrom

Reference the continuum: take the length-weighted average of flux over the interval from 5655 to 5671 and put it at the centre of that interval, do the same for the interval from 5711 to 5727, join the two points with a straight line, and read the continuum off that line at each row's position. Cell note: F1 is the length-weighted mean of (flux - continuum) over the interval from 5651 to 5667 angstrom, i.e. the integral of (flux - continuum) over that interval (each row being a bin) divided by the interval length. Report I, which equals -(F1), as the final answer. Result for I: -1.5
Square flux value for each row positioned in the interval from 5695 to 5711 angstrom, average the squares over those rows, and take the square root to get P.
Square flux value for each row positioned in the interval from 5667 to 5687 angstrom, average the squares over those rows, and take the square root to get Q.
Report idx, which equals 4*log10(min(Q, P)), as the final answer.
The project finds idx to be 7.59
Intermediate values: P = 80.9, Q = 78.8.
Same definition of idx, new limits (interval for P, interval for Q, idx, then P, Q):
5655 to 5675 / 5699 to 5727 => 7.57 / 77.9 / 84.2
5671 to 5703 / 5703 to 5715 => 7.61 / 79.7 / 82.1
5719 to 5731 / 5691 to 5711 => 7.64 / 87.3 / 81.1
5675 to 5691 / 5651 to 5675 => 7.58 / 79.0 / 78.4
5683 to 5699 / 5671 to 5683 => 7.59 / 79.9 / 78.9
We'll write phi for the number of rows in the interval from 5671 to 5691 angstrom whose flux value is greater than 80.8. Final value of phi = 1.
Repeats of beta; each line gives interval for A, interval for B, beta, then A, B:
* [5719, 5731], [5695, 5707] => 1.08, 87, 81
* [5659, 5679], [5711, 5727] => 0.90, 78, 87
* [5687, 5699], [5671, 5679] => 1.01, 80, 79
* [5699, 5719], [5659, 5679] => 1.06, 83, 78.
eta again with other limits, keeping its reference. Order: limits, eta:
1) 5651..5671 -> 5661.0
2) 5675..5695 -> 5689.0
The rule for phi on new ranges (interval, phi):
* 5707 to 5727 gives 5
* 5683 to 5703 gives 3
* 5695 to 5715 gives 4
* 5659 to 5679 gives 1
